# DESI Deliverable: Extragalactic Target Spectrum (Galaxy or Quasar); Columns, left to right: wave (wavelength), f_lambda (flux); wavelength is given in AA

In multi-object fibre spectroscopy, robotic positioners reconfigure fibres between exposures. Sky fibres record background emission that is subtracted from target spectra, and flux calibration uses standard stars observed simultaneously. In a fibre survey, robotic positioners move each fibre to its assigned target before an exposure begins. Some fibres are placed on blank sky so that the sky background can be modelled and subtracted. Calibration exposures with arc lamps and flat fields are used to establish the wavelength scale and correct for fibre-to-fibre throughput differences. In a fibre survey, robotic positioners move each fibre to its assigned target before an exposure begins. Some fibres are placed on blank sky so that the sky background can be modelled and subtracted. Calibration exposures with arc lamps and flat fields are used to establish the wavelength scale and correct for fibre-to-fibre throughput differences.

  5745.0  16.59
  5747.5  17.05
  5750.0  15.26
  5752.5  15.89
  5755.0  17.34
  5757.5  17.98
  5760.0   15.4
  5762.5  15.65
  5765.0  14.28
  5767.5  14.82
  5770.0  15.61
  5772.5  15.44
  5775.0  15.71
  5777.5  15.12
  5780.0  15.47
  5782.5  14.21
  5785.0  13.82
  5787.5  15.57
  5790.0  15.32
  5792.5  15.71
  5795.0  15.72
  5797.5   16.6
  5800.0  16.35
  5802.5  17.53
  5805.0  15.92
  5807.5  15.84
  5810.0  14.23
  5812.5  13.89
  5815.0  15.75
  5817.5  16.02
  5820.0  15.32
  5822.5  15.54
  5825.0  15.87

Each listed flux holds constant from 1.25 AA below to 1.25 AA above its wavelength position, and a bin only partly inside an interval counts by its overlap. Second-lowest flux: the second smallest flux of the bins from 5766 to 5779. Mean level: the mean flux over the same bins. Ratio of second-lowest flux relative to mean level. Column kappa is 0.99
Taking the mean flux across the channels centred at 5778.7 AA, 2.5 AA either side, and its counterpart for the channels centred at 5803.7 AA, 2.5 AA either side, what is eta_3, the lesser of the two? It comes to 15.3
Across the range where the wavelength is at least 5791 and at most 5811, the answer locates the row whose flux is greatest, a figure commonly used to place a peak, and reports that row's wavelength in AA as 5802.5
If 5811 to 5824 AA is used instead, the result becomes 5817.5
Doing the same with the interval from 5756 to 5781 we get 5757.5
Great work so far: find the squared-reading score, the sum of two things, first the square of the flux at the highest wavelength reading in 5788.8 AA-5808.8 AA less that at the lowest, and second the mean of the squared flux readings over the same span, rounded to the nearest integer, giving 277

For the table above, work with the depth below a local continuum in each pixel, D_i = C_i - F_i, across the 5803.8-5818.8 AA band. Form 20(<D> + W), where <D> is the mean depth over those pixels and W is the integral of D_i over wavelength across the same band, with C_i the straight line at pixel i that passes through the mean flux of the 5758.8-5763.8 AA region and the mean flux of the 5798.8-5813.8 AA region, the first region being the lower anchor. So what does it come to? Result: 116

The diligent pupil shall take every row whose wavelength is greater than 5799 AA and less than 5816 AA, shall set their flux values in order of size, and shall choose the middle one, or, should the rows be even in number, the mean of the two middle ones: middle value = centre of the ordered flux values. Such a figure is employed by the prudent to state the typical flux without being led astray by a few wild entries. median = 15.84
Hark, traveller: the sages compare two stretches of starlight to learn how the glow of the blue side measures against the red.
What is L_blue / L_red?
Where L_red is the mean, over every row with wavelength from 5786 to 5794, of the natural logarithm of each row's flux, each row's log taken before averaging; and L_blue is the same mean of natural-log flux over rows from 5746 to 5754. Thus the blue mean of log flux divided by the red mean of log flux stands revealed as 1.01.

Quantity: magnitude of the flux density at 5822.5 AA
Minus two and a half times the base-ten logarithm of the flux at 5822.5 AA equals -2.98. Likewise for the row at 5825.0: -3.00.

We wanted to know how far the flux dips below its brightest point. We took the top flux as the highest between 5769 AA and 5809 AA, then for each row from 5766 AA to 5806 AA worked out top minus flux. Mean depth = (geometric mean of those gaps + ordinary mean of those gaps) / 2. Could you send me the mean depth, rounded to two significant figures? 0.99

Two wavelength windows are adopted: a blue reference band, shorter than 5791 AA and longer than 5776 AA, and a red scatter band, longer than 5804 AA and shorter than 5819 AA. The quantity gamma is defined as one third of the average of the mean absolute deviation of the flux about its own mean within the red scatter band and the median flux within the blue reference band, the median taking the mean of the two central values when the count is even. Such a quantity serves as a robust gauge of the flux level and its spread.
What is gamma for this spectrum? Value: 2.67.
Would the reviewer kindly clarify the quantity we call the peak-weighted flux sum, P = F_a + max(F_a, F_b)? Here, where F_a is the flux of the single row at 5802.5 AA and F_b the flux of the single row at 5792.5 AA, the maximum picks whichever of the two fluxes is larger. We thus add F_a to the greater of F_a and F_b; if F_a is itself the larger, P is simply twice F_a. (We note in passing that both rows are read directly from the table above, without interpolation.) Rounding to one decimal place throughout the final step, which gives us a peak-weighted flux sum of 35.1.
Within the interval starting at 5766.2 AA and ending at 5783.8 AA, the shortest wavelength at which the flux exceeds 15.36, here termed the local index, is 5770.0 AA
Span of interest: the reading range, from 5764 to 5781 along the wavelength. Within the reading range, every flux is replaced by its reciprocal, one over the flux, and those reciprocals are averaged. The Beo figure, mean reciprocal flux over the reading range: 0.0658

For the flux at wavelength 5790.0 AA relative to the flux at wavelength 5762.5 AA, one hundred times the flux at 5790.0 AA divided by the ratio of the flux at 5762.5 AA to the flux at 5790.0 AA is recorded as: 1500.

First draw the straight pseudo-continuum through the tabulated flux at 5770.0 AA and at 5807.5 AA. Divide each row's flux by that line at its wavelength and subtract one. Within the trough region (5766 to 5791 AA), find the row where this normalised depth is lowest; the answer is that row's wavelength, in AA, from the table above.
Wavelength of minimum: 5785.0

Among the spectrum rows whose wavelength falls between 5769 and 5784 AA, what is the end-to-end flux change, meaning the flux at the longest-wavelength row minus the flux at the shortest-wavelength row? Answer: -1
